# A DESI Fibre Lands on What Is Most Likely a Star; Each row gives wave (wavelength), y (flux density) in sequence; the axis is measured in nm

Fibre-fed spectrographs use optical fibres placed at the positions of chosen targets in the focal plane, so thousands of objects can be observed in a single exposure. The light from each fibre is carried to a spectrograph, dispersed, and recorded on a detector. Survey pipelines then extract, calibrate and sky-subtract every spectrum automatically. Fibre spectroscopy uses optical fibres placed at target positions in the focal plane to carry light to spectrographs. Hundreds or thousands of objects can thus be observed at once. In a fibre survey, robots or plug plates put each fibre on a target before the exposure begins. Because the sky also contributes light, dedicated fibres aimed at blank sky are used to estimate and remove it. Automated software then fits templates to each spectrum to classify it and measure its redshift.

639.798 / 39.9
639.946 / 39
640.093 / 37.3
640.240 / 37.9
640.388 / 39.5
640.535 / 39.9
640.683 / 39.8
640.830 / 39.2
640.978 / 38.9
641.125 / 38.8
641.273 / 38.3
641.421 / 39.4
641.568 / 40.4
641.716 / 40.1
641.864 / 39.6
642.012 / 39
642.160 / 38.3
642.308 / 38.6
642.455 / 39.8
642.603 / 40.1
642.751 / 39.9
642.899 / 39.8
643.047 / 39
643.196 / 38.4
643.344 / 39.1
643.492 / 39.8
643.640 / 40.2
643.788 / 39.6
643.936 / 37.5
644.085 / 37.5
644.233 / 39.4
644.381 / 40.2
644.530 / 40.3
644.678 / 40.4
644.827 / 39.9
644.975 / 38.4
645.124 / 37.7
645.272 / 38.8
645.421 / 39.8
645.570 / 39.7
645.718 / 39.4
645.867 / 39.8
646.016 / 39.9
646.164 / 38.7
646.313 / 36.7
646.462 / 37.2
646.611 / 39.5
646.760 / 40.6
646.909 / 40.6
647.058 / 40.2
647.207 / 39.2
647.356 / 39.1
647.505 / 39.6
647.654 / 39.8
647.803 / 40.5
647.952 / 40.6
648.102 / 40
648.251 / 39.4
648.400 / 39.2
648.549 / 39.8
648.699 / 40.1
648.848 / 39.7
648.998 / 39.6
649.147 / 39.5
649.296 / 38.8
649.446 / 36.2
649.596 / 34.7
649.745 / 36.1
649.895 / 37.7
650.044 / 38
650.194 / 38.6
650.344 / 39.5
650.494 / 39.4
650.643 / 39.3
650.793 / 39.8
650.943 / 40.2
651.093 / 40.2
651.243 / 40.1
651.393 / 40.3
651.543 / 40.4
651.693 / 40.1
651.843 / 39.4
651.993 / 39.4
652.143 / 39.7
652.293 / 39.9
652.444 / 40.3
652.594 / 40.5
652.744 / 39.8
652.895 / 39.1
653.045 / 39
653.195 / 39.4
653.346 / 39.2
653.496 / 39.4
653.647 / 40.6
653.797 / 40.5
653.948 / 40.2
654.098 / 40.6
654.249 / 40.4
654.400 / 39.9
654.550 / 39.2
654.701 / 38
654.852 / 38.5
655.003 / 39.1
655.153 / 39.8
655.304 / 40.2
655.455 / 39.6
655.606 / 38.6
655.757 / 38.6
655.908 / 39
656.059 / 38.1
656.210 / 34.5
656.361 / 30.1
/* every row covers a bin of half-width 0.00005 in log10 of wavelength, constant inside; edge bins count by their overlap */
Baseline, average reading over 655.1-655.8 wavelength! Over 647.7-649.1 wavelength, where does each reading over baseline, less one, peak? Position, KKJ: 647.952 nm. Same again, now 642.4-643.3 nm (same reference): 642.603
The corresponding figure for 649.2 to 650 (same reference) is 649.296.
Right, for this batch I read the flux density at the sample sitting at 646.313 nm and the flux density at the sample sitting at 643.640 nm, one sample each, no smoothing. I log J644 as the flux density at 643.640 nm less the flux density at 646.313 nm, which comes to 3.50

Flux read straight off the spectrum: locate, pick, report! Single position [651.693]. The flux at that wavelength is 40.1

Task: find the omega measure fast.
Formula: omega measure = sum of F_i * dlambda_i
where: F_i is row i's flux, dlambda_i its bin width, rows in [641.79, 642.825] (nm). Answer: 40.7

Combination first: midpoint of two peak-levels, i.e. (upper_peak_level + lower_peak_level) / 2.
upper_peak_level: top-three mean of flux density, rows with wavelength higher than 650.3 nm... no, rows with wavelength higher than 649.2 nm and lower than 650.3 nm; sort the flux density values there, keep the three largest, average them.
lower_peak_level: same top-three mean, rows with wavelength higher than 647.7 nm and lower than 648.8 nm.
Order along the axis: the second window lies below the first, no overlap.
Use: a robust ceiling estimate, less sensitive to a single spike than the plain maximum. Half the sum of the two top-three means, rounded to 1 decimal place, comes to 39.4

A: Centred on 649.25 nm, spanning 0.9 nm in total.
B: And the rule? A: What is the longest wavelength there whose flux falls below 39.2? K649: 649.596 nm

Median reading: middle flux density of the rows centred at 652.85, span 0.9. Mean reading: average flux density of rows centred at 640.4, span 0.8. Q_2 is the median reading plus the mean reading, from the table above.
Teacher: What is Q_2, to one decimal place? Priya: 78.5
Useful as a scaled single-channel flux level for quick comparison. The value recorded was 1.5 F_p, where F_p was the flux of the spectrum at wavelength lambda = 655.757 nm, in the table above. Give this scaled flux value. 57.9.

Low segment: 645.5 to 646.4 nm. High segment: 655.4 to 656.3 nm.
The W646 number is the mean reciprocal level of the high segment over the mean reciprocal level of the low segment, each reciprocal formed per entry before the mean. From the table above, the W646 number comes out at 1.03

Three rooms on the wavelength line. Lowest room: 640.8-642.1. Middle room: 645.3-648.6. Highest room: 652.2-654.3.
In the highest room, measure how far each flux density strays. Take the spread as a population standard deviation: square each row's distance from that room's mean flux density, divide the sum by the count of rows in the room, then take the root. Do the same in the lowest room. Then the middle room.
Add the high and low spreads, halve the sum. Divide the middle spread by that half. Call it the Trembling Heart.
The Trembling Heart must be 1.6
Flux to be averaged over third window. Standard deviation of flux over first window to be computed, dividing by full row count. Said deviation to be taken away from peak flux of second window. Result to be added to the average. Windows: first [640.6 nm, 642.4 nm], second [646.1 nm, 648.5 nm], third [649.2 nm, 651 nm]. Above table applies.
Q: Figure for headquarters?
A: 78.1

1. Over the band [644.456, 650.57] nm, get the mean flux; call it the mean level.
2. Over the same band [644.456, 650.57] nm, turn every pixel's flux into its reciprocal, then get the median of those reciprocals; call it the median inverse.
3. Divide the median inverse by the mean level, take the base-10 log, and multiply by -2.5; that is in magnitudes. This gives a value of 7.972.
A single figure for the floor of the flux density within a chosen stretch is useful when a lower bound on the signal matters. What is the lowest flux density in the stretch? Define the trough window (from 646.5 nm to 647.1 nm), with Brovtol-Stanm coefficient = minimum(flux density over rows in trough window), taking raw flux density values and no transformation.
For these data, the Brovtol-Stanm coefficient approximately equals 39.5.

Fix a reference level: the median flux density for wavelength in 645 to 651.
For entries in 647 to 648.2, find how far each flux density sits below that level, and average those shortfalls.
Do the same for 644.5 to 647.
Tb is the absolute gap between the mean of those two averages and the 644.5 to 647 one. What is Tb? 0.31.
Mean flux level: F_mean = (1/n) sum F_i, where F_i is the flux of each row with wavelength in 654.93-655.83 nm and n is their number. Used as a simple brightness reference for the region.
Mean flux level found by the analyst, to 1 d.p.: 39.3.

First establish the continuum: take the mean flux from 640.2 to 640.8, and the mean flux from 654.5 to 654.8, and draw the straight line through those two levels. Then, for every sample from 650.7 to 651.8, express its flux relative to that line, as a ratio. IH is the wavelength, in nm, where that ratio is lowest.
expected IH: 650.793 nm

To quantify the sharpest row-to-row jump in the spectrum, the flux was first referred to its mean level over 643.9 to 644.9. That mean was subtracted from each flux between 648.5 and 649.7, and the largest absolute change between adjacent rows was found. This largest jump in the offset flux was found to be 2.60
